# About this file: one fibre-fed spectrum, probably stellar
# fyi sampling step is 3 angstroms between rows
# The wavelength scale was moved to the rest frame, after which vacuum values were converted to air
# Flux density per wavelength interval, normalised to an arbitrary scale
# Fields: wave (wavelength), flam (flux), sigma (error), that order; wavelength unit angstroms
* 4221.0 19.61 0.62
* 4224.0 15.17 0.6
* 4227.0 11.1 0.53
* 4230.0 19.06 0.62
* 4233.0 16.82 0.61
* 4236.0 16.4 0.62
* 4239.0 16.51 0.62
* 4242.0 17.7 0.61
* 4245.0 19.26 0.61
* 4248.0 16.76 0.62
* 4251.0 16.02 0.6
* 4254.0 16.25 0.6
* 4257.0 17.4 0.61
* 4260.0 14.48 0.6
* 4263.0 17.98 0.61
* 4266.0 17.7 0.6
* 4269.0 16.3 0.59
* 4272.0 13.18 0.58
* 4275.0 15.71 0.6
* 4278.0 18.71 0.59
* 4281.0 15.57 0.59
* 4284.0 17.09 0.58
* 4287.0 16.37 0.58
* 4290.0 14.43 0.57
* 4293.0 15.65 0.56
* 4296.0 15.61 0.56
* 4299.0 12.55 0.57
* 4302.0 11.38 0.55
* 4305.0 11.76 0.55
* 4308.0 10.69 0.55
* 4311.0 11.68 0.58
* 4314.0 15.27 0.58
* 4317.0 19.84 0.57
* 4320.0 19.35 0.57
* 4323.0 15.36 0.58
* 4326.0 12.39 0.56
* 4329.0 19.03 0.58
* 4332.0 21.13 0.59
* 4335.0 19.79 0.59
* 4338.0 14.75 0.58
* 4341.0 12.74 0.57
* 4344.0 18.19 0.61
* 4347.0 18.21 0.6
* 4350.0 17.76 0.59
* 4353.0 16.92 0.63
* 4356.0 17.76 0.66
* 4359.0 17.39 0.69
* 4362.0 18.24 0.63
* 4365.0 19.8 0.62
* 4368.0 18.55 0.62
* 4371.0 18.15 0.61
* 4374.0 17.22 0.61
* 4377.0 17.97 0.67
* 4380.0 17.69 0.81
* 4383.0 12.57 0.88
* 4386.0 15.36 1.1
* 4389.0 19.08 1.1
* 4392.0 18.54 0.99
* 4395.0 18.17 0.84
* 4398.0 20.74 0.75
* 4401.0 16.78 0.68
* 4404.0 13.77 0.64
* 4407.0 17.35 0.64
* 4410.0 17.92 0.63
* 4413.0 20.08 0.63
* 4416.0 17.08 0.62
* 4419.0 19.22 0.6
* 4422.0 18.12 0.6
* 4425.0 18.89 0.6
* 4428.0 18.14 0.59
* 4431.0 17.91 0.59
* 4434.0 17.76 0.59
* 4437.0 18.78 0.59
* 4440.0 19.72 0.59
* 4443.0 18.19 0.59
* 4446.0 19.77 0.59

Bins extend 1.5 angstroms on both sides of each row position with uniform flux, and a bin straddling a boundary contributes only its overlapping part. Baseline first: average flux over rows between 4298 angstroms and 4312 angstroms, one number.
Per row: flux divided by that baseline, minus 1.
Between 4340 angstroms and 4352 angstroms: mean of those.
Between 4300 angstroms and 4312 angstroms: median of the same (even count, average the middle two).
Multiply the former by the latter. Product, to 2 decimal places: 0.00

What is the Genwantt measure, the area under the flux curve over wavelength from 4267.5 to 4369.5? 1647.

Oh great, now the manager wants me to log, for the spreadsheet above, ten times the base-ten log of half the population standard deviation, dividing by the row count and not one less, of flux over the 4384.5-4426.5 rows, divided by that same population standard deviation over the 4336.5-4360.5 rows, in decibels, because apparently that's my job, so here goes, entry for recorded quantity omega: -3.2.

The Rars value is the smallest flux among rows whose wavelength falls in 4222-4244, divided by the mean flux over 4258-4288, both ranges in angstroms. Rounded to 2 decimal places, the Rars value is 0.68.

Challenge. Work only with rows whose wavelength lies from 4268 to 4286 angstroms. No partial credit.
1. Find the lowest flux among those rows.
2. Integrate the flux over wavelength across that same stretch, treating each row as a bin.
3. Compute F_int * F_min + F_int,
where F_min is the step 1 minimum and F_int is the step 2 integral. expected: 4108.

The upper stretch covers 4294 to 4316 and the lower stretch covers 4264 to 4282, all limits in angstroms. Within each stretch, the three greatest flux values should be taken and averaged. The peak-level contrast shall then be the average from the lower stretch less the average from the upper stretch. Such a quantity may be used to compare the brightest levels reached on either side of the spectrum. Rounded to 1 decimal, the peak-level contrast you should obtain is 3.1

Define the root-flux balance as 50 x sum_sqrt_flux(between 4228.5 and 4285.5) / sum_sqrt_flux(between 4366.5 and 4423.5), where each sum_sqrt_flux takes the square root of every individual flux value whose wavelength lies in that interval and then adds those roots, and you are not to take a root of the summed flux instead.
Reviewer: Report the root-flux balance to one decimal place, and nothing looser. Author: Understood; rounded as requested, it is 48.9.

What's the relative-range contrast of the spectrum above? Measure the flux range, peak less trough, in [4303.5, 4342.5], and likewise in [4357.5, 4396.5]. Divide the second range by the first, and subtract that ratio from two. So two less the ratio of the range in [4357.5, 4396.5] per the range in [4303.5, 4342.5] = 1.3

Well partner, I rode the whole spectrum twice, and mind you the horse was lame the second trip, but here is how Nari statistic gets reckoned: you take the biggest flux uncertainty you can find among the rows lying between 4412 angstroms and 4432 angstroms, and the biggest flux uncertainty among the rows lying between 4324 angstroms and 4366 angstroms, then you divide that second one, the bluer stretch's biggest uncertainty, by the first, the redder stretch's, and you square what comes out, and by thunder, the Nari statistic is 1.2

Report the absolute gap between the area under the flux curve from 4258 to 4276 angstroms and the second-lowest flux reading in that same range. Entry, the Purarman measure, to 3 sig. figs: 272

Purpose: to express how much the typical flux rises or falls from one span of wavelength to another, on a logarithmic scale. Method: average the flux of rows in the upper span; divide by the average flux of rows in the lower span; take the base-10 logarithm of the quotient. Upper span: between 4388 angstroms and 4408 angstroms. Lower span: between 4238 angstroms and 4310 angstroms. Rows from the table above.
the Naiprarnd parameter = 0.056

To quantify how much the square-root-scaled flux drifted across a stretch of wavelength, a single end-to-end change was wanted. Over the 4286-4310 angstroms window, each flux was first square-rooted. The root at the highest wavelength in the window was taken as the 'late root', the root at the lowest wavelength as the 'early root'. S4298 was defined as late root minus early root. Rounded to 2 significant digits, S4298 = -0.78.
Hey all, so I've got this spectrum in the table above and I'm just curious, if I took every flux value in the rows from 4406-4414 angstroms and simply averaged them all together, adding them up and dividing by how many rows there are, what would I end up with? 18.4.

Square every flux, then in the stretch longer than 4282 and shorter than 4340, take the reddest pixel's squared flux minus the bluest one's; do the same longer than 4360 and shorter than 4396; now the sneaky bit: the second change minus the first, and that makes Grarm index 72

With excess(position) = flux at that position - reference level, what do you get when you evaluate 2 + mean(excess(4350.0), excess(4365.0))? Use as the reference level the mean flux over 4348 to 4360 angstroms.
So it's 3.3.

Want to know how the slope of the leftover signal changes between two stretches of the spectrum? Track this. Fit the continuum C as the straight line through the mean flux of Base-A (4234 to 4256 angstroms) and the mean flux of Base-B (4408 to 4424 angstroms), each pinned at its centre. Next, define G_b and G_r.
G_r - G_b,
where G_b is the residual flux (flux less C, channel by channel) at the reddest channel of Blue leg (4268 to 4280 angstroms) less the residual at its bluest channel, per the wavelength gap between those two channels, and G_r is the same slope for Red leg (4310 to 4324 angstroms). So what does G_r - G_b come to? 0.0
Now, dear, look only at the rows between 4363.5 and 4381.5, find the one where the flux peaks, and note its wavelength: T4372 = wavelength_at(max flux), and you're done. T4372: 4365.0 angstroms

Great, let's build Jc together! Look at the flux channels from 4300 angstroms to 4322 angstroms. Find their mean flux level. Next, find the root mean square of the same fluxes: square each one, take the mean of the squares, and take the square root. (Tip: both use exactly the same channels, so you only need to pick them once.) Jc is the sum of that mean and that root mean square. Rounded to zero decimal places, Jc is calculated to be 29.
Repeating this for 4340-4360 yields 34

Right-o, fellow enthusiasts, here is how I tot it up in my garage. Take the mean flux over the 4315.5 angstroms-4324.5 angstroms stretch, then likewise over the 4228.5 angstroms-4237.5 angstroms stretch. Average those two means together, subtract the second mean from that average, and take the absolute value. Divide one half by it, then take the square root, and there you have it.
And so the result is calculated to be 1.15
